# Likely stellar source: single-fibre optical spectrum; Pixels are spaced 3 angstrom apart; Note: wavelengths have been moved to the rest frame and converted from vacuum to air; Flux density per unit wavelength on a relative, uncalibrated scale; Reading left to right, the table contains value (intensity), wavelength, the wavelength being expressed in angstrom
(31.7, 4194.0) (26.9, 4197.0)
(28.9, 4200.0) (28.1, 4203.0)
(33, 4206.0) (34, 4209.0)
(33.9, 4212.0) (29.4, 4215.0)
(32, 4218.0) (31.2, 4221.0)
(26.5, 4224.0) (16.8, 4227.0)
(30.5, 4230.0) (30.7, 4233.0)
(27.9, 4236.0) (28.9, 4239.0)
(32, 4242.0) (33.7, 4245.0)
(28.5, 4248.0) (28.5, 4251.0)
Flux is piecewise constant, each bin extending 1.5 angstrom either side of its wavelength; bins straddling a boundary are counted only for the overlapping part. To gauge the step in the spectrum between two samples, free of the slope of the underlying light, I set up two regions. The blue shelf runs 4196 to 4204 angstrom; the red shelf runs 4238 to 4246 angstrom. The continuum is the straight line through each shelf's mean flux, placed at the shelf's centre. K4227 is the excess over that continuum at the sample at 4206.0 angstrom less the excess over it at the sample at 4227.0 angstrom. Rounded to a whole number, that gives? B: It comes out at 18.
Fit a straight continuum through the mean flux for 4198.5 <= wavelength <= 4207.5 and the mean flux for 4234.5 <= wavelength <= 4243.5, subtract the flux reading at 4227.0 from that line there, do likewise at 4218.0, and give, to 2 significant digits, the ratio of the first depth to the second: -6.0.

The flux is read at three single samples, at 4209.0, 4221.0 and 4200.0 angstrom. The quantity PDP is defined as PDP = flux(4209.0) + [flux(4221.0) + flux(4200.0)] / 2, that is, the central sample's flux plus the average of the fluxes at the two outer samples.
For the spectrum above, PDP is 64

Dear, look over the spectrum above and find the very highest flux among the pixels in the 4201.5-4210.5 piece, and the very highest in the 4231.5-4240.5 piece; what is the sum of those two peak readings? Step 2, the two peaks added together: 64.7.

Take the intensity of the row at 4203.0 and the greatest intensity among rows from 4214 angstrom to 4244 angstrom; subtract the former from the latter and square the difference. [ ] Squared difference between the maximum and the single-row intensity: 15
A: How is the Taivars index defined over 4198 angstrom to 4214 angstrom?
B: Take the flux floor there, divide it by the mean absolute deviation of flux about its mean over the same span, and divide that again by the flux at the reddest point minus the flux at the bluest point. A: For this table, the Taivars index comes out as 2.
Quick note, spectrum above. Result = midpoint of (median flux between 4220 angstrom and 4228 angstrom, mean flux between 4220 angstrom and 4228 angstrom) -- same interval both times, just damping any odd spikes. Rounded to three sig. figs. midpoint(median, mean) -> 25.7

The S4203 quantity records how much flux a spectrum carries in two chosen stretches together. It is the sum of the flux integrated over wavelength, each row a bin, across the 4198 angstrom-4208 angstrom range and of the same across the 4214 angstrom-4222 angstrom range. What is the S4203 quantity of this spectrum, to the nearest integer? 548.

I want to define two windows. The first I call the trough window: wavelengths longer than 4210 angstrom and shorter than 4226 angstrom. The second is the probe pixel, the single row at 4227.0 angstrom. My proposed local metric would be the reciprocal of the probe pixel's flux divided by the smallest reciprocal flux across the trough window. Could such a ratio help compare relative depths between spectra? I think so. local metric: 2.02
